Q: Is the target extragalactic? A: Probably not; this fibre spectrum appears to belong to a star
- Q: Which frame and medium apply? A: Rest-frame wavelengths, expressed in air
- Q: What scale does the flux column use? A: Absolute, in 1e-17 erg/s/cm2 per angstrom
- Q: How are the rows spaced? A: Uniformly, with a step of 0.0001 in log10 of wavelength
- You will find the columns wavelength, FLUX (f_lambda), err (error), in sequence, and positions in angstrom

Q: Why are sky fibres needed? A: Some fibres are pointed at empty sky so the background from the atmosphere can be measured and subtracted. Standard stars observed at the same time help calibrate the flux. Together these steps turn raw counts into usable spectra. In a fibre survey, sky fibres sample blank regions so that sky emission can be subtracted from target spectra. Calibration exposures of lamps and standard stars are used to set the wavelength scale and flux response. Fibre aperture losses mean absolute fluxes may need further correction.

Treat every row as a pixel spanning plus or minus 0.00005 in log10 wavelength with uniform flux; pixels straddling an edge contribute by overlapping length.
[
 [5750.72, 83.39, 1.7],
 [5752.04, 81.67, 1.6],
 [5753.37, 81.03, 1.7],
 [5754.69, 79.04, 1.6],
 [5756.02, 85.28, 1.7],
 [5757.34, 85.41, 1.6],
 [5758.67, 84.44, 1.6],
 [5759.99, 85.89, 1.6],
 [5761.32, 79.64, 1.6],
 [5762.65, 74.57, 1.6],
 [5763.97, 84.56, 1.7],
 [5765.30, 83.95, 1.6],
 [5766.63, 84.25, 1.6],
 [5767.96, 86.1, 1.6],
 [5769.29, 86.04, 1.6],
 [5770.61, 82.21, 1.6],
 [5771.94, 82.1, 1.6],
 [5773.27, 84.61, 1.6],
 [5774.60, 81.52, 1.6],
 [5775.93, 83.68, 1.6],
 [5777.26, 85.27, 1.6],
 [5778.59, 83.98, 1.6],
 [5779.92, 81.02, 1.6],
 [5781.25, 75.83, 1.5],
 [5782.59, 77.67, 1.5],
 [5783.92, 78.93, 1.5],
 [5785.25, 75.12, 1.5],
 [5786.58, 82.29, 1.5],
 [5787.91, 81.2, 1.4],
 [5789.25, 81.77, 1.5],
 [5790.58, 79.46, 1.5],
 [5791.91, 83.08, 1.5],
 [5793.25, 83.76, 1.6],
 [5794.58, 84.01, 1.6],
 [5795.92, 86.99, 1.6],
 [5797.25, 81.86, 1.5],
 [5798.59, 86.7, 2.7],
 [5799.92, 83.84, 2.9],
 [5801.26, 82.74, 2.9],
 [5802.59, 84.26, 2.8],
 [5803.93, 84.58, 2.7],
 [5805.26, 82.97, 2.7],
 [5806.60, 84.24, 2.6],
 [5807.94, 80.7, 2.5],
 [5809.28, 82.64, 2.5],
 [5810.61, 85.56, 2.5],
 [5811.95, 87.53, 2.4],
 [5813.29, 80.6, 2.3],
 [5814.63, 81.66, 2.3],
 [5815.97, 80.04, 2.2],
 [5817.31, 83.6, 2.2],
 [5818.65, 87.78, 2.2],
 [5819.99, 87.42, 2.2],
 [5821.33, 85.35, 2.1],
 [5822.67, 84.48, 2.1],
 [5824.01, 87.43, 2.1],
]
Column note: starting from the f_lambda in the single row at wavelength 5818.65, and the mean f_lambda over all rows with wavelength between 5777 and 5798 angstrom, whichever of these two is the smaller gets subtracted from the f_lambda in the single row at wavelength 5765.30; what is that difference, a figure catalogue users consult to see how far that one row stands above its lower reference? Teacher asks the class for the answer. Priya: 2.6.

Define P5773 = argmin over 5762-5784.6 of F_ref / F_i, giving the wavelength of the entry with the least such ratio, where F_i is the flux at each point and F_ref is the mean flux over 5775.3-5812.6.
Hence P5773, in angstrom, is 5767.96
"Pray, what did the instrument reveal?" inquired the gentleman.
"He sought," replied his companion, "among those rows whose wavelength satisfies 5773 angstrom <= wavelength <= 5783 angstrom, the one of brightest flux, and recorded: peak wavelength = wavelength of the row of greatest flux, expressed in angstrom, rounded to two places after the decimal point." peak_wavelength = 5777.26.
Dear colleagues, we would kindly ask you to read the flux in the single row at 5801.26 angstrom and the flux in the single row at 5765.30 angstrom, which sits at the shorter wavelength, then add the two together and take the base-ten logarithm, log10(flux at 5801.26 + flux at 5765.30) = 2.22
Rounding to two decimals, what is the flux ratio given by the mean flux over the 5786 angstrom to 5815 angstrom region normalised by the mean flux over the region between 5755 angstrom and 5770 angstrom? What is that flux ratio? 1.00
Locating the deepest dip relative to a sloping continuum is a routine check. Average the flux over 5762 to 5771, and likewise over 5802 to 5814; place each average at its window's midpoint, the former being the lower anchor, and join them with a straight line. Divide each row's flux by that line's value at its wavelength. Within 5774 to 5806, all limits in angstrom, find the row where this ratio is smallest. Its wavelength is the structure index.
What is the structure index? 5785.25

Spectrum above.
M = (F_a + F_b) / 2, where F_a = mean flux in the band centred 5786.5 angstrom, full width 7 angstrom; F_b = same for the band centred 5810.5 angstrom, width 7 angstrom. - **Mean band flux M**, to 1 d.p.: 81.6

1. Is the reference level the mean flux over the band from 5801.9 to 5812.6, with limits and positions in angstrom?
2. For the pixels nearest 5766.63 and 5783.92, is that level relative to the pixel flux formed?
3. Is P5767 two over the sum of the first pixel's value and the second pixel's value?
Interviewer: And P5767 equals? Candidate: 0.97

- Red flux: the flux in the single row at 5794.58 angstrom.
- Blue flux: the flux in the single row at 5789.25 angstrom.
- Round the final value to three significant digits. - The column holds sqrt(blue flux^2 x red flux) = 749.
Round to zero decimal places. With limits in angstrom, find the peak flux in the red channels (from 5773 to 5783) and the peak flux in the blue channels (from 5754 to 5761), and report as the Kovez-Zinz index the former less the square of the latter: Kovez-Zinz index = -7292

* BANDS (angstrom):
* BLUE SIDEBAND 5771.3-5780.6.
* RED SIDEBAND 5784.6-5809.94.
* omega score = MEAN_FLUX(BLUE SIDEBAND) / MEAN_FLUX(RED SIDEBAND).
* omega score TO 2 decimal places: 1.01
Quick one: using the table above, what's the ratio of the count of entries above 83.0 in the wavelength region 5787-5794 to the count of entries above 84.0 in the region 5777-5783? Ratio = 2.0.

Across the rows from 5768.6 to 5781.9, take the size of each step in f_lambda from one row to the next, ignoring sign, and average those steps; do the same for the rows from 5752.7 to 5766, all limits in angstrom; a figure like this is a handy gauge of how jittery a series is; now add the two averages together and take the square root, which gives 2.48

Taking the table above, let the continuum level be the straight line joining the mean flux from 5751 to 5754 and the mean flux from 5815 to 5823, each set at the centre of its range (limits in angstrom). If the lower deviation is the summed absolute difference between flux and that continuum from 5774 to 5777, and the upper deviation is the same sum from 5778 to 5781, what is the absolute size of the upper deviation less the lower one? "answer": 0.9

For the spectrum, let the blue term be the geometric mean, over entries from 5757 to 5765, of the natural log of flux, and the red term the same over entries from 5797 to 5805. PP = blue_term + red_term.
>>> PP 8.84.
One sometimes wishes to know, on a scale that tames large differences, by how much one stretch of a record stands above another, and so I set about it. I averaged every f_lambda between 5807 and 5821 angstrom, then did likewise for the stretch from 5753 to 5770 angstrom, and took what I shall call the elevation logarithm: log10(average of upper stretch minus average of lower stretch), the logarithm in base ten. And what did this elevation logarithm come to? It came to -0.2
